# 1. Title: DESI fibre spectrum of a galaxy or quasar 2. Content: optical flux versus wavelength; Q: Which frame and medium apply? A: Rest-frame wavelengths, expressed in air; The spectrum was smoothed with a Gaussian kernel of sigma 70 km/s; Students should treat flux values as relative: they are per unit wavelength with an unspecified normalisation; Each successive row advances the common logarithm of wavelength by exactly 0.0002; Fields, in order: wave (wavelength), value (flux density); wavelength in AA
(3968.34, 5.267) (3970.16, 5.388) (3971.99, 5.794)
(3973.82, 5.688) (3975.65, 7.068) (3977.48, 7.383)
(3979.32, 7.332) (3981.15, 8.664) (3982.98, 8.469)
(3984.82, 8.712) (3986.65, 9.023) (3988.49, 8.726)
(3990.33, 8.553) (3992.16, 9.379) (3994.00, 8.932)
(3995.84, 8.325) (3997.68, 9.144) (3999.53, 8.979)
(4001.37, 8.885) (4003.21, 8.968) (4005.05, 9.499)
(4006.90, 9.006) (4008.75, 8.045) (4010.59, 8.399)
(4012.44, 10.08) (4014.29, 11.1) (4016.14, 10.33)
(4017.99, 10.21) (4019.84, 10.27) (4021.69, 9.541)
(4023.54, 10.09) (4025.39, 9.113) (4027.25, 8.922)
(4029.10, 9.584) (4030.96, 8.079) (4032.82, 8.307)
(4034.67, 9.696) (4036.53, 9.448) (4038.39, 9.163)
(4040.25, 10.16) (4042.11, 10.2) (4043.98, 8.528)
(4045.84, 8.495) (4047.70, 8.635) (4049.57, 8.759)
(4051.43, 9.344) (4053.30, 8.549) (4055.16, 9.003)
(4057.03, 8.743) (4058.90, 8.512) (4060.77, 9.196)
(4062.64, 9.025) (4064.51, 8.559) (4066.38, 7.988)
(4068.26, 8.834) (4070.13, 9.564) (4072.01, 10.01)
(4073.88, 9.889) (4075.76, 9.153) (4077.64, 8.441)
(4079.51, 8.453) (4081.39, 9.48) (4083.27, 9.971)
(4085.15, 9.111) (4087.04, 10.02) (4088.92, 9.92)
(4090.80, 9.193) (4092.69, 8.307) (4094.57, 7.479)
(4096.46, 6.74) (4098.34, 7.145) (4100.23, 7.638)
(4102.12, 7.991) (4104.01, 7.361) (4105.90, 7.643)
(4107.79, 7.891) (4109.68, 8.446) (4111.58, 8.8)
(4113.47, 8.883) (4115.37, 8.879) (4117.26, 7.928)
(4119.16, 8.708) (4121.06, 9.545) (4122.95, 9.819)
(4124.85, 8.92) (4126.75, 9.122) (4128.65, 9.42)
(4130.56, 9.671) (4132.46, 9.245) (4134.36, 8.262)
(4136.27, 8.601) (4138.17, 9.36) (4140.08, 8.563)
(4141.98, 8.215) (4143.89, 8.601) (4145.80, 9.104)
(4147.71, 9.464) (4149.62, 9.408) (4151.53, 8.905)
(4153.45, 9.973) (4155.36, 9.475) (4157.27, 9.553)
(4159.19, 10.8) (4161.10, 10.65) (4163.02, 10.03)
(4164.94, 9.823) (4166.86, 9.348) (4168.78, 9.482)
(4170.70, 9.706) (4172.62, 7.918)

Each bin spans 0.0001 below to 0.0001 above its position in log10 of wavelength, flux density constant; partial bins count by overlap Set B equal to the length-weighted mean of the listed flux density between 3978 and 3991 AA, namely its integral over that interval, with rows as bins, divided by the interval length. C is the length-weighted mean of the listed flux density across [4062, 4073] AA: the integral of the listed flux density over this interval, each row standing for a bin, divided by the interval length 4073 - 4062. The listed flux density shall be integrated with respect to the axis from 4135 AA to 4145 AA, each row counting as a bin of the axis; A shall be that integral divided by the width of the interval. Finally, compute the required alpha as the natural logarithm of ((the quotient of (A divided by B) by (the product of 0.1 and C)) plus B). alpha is 2.261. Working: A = 8.7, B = 8.5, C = 9.0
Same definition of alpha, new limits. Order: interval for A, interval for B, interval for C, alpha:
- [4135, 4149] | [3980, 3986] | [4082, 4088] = 2.268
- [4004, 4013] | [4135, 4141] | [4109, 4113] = 2.301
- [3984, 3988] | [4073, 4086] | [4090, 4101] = 2.347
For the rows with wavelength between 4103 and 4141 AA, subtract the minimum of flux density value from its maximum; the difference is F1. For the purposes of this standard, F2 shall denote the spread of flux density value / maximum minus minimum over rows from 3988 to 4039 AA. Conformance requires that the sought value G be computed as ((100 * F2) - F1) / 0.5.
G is 606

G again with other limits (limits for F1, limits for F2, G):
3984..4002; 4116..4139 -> 376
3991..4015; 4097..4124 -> 529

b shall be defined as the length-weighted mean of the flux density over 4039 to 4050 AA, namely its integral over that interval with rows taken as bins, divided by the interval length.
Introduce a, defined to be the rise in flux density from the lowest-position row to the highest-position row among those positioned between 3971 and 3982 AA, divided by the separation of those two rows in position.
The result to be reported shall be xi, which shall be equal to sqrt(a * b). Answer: 1.69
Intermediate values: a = 0.31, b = 9.14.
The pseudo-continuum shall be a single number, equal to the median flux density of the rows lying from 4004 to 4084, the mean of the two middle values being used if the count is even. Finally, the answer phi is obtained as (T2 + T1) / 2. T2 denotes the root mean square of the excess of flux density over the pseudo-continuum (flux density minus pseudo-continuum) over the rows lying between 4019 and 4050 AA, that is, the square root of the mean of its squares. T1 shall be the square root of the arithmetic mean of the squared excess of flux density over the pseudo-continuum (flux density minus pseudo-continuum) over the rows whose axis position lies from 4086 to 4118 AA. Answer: 0.98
